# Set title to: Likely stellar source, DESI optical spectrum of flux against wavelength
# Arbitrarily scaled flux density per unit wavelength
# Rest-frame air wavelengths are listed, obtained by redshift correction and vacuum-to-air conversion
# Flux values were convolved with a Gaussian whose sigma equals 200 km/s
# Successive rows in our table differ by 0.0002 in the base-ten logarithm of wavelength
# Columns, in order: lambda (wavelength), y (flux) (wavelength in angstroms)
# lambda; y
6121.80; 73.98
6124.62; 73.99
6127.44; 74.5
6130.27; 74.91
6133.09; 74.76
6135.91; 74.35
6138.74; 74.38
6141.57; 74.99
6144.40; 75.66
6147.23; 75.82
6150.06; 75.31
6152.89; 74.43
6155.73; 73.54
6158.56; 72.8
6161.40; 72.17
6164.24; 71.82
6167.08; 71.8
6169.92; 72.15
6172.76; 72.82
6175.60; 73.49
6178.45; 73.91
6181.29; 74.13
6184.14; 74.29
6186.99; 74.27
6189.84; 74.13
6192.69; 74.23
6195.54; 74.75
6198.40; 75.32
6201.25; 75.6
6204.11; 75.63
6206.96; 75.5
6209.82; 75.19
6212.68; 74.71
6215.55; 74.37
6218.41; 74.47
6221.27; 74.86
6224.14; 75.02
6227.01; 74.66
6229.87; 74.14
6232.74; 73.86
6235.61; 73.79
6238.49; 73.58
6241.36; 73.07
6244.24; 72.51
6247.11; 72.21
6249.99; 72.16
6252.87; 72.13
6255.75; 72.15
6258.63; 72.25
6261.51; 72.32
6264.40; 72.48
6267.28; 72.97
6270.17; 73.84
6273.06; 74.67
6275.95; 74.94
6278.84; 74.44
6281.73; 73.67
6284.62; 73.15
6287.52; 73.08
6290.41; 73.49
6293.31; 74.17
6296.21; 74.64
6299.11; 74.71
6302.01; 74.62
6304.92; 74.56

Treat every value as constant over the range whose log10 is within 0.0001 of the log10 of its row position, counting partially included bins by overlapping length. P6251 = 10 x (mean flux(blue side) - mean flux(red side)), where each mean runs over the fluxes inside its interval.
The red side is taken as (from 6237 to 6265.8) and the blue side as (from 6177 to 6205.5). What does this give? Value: 21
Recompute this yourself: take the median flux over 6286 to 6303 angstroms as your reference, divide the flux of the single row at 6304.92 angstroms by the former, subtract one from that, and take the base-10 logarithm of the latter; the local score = -2.65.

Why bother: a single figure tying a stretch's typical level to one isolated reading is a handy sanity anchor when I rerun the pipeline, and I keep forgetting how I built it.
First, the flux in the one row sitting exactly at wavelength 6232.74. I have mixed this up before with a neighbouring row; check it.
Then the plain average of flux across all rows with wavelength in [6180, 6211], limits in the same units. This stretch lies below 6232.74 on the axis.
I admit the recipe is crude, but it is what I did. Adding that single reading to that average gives 149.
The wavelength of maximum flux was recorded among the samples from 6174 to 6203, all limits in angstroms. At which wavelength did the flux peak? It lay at 6201.25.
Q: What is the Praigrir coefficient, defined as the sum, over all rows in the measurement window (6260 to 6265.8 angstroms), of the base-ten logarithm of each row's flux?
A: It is 3.72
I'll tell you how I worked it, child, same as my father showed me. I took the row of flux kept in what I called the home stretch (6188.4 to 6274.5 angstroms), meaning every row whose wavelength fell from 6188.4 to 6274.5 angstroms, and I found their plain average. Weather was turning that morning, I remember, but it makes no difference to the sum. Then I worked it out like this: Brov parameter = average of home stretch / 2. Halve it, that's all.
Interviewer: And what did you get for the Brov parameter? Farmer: 36.9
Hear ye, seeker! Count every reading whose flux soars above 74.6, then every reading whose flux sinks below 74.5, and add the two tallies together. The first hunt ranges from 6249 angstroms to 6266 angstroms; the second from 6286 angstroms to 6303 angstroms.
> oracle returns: 3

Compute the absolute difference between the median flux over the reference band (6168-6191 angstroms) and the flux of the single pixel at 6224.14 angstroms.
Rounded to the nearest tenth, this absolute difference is 1.0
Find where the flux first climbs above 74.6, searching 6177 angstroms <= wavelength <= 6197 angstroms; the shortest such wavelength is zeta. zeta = 6195.54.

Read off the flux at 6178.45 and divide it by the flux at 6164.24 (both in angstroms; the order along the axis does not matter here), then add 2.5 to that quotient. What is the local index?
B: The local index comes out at 3.53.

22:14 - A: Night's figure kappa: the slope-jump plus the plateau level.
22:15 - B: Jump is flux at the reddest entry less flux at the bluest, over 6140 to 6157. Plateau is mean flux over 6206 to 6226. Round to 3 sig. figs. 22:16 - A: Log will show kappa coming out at 73.4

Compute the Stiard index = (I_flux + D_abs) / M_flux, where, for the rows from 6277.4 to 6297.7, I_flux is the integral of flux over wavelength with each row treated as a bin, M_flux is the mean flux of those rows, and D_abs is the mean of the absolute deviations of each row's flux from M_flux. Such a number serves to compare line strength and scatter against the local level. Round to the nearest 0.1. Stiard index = 20.3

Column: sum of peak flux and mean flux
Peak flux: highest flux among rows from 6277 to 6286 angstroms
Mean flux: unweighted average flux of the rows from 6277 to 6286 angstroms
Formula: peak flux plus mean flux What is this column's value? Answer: 148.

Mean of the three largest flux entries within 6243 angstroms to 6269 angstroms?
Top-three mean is 72.7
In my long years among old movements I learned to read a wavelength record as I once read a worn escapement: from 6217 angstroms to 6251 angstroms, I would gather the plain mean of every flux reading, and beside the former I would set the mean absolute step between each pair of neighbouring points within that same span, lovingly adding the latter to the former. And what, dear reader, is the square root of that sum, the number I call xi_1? 8.60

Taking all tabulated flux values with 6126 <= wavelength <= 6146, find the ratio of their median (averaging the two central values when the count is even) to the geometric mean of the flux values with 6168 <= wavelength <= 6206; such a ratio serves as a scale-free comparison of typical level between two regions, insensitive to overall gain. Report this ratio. 1.01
